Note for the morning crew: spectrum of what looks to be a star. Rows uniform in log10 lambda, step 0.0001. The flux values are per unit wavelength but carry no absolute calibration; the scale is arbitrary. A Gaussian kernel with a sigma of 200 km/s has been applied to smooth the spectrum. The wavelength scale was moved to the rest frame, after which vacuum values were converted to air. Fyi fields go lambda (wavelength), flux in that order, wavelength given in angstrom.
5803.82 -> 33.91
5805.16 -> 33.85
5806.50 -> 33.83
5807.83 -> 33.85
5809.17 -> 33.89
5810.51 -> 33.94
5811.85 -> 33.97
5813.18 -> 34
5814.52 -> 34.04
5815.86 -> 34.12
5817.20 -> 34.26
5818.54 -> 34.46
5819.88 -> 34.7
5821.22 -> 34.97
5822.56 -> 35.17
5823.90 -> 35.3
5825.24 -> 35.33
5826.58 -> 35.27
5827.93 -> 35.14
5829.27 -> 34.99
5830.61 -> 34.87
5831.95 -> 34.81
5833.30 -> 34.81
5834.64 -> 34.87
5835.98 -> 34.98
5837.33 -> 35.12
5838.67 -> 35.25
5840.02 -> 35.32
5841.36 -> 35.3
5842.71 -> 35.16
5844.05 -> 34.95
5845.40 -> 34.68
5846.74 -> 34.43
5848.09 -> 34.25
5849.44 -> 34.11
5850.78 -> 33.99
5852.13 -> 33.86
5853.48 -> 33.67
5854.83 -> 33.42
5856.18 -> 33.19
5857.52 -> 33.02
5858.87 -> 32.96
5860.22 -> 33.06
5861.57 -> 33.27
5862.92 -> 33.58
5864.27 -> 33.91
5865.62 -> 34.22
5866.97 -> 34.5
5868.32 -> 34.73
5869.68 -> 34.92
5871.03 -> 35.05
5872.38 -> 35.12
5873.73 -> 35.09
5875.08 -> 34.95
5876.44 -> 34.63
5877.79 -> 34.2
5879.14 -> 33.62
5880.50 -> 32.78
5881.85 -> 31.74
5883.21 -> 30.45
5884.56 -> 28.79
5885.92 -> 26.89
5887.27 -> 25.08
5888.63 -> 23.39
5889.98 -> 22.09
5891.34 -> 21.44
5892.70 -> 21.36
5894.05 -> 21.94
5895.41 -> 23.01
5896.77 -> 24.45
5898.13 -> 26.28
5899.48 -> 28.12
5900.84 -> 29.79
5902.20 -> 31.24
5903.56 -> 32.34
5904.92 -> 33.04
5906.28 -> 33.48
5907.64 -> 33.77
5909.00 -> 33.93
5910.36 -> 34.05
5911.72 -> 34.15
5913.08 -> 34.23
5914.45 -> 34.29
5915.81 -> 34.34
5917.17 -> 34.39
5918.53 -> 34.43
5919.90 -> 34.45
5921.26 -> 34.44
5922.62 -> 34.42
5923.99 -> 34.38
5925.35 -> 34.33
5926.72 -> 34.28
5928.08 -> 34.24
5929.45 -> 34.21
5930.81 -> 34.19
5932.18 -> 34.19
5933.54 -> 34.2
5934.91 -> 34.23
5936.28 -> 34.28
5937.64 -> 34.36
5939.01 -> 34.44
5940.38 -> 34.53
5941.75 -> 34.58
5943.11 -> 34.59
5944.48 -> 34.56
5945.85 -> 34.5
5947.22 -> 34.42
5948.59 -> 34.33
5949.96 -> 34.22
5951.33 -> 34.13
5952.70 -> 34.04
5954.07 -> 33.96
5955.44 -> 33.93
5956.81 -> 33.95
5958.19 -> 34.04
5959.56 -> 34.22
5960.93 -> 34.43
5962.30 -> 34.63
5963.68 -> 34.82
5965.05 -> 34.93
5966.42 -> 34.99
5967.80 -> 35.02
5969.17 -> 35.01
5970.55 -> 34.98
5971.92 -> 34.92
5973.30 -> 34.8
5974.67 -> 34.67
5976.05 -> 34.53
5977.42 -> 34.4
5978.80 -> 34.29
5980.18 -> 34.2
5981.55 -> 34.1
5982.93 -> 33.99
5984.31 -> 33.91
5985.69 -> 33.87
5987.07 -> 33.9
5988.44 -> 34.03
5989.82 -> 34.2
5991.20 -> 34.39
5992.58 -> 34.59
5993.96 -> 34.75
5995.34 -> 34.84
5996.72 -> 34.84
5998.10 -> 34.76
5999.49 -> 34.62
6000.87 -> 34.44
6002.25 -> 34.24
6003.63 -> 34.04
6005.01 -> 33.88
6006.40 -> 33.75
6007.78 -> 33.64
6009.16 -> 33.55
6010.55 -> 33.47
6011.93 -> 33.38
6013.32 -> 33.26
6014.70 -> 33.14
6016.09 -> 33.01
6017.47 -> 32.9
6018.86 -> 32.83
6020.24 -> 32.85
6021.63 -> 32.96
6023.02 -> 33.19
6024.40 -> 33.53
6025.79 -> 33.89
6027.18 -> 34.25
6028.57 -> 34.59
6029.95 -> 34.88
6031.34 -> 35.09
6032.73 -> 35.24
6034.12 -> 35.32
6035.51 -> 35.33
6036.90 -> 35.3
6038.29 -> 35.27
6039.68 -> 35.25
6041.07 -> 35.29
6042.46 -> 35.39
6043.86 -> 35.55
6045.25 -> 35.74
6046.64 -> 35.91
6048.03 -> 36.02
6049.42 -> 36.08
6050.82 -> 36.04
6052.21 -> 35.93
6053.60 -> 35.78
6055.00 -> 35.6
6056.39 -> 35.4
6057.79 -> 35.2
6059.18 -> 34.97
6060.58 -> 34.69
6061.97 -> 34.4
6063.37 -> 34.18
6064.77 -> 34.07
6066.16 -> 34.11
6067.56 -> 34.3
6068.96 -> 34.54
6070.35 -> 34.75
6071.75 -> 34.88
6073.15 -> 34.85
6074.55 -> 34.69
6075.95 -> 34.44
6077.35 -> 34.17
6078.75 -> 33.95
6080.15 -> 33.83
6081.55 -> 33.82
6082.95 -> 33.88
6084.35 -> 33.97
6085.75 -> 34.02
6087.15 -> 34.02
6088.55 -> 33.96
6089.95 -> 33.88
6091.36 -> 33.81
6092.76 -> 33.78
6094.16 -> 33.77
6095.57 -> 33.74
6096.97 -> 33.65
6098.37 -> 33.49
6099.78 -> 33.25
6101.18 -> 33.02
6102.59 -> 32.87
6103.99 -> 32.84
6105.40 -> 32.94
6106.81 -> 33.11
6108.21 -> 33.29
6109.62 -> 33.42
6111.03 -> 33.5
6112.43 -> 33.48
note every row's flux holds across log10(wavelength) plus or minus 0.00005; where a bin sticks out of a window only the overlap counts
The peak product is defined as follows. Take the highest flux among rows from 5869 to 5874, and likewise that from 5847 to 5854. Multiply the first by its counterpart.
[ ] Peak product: 1203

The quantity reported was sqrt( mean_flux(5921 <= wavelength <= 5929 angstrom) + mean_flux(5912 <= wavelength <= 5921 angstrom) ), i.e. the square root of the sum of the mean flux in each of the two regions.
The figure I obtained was 8.29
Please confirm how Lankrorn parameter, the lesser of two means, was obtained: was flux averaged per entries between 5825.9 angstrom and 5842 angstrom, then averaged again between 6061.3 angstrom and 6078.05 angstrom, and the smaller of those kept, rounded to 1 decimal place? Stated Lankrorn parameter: 34.4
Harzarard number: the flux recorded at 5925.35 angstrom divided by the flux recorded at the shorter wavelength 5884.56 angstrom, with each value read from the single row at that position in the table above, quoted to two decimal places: 1.19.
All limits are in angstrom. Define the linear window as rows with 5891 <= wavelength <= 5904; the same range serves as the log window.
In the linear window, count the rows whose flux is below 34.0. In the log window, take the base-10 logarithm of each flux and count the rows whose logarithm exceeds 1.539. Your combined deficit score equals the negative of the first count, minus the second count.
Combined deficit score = -10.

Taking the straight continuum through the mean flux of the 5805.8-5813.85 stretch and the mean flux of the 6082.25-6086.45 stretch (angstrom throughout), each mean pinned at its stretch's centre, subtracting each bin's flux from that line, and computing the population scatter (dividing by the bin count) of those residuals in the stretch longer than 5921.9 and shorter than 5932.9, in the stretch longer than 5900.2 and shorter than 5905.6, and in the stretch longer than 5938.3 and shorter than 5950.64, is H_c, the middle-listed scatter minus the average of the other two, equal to 1.1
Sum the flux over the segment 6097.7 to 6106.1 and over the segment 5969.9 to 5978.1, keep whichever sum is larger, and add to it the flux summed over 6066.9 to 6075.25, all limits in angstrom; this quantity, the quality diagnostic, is 416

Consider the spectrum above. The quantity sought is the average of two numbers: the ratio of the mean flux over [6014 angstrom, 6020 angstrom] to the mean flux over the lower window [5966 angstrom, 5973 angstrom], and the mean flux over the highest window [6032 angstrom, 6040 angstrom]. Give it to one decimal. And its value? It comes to 18.1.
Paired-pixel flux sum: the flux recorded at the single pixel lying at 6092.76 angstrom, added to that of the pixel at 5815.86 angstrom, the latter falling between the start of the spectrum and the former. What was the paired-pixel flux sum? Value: 67.9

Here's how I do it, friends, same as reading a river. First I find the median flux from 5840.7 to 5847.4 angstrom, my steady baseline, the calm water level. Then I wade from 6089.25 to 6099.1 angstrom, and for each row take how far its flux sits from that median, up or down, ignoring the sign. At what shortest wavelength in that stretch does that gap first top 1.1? 6091.36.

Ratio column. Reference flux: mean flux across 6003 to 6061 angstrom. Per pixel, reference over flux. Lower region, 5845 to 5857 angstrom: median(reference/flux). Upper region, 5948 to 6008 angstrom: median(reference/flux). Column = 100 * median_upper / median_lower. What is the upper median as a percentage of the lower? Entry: 99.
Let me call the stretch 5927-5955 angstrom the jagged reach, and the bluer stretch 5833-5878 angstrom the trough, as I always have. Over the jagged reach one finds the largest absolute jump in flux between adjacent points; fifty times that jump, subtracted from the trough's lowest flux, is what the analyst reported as 27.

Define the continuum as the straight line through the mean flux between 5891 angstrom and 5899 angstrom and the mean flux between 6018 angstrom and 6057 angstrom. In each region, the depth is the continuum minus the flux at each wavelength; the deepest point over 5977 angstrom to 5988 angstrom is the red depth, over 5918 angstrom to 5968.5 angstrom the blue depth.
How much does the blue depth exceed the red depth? -2.5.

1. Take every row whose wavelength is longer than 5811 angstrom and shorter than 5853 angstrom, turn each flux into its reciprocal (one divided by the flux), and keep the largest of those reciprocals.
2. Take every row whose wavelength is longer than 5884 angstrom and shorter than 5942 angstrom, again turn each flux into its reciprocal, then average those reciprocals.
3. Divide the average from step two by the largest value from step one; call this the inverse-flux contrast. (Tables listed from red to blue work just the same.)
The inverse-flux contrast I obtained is 1.1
